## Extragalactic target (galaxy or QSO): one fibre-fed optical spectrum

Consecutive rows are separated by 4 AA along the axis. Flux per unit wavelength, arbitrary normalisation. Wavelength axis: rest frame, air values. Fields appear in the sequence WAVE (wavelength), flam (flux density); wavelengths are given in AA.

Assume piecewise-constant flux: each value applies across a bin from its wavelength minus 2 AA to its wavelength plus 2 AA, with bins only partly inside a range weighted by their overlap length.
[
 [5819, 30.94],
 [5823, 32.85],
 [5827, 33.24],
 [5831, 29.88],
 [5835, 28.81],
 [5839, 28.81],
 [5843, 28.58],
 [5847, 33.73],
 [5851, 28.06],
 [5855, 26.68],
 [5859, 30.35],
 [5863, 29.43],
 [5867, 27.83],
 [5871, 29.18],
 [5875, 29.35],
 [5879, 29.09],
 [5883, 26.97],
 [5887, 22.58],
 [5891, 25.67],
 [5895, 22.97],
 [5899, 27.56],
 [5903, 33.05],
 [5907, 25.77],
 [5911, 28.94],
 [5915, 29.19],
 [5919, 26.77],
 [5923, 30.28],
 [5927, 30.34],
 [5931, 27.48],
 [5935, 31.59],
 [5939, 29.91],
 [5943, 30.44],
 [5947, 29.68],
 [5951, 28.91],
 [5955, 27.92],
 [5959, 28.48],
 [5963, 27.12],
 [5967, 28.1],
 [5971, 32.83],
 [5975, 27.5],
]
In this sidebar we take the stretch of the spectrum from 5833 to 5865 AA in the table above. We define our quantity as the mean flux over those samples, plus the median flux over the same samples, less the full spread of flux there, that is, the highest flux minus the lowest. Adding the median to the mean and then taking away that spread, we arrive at 51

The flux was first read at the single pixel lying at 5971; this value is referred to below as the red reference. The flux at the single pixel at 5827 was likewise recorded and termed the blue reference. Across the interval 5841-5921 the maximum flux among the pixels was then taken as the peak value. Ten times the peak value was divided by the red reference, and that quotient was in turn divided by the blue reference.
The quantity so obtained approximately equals 0.31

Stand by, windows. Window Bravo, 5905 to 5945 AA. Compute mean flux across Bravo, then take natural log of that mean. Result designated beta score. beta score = 3.37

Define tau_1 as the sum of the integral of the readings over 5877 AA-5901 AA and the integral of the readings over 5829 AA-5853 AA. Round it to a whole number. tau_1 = 1331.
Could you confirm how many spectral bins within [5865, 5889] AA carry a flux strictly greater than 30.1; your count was 0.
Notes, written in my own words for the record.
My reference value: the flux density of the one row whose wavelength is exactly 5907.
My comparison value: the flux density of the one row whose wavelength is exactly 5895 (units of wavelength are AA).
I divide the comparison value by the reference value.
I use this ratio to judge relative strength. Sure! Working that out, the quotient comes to 0.89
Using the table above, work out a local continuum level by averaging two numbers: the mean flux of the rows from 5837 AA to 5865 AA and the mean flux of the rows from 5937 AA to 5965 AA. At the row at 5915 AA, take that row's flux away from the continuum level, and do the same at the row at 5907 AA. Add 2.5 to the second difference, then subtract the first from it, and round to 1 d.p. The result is 5.9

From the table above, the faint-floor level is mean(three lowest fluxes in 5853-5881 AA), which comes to 27.9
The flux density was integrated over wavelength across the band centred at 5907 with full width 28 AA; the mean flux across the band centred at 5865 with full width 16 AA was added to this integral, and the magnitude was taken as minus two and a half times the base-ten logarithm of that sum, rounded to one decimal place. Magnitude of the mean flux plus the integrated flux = -7.3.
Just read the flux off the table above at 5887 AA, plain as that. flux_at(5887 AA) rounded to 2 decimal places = 22.58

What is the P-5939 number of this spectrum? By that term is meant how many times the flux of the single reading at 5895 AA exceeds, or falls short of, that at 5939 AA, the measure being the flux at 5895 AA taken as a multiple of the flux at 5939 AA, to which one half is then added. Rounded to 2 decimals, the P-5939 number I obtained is 1.27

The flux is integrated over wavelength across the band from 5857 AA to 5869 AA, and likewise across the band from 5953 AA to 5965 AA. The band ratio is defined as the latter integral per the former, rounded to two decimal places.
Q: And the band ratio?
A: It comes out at 0.95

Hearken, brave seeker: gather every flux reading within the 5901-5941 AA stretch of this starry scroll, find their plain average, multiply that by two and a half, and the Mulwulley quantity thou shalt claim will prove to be 73.3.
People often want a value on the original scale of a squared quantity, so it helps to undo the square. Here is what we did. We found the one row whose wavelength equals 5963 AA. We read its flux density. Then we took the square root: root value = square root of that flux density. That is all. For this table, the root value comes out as 5.21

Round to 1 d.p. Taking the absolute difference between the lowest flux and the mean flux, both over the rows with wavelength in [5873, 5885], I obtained 1.5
